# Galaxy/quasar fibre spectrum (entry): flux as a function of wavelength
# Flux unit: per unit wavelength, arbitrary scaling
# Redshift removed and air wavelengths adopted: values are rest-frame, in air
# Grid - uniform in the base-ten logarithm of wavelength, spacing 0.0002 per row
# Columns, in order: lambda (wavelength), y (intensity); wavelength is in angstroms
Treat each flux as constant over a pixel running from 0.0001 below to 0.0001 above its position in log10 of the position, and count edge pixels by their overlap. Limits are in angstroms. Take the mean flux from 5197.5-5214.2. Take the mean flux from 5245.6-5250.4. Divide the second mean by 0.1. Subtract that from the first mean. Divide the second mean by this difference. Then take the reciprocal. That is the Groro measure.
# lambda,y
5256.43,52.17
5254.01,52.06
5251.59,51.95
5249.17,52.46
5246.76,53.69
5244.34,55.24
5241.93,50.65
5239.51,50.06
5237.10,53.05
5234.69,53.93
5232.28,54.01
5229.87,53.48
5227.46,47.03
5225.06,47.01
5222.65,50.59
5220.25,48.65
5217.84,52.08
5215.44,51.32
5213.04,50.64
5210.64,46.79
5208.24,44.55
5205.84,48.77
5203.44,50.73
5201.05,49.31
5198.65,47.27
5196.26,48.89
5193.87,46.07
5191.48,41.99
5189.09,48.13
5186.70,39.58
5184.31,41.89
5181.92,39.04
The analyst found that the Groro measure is -9.09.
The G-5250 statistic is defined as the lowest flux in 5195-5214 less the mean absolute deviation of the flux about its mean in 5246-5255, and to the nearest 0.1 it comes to 44.0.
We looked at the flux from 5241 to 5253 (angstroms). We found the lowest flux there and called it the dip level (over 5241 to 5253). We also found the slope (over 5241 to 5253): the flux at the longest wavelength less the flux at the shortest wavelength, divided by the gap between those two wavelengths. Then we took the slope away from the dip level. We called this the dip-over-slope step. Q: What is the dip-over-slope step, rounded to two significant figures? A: 51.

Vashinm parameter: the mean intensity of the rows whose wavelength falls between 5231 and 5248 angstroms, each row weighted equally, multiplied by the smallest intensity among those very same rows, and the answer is 2651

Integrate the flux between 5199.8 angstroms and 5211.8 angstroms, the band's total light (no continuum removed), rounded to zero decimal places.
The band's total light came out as 576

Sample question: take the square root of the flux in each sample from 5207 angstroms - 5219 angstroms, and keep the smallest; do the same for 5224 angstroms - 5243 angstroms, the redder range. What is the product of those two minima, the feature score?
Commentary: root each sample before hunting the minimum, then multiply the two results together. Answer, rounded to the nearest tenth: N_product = 45.8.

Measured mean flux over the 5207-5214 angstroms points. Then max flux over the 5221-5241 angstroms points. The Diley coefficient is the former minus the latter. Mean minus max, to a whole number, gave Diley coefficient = -7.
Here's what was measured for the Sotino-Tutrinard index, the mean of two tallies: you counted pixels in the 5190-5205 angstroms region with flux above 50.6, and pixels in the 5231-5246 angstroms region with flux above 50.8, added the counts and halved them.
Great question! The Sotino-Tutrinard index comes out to 2.5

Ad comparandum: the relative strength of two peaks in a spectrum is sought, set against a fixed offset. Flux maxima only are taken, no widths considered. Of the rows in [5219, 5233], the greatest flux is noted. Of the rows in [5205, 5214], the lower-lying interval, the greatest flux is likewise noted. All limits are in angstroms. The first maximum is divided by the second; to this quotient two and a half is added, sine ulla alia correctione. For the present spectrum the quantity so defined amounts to 3.57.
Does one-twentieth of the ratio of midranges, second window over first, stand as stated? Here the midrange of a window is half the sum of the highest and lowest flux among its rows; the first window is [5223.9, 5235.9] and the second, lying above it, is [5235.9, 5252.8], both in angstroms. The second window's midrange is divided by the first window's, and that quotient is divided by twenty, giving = 0.0521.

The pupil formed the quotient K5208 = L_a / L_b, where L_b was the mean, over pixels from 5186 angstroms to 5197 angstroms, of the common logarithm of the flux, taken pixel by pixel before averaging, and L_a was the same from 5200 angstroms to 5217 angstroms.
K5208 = 1.02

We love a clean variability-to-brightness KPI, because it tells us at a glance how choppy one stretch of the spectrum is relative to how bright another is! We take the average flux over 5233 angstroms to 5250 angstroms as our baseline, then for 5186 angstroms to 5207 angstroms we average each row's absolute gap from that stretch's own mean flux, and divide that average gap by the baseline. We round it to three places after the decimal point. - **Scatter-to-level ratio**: 0.053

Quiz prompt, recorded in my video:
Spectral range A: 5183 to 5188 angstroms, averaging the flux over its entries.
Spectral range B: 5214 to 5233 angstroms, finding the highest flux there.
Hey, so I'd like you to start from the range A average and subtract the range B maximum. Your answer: -13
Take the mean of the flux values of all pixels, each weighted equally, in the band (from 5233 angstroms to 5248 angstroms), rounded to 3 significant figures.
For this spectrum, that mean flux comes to 52.8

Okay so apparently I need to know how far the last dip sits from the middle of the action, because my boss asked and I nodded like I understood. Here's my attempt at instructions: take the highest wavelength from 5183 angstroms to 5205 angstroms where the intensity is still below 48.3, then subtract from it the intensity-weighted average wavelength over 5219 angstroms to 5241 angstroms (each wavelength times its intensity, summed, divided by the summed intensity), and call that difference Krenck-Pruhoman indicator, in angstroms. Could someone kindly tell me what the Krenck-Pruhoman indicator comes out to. -31.4 angstroms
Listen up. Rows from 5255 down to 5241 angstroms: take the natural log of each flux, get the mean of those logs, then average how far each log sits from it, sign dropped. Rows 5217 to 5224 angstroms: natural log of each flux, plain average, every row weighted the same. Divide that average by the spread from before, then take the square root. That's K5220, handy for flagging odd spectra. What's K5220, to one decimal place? 13.2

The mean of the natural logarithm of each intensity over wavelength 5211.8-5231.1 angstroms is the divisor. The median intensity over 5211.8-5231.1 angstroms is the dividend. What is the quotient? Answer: 12.9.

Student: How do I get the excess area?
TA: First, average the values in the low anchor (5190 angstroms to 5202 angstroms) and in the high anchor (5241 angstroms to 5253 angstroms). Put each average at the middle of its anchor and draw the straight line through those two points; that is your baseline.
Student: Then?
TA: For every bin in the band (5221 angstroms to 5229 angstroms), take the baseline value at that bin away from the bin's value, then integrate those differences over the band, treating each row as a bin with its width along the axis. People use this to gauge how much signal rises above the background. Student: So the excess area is -14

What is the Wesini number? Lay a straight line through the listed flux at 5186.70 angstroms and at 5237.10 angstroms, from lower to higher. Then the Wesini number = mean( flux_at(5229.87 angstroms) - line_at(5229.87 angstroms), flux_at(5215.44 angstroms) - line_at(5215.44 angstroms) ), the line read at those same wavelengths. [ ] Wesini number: 3.21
